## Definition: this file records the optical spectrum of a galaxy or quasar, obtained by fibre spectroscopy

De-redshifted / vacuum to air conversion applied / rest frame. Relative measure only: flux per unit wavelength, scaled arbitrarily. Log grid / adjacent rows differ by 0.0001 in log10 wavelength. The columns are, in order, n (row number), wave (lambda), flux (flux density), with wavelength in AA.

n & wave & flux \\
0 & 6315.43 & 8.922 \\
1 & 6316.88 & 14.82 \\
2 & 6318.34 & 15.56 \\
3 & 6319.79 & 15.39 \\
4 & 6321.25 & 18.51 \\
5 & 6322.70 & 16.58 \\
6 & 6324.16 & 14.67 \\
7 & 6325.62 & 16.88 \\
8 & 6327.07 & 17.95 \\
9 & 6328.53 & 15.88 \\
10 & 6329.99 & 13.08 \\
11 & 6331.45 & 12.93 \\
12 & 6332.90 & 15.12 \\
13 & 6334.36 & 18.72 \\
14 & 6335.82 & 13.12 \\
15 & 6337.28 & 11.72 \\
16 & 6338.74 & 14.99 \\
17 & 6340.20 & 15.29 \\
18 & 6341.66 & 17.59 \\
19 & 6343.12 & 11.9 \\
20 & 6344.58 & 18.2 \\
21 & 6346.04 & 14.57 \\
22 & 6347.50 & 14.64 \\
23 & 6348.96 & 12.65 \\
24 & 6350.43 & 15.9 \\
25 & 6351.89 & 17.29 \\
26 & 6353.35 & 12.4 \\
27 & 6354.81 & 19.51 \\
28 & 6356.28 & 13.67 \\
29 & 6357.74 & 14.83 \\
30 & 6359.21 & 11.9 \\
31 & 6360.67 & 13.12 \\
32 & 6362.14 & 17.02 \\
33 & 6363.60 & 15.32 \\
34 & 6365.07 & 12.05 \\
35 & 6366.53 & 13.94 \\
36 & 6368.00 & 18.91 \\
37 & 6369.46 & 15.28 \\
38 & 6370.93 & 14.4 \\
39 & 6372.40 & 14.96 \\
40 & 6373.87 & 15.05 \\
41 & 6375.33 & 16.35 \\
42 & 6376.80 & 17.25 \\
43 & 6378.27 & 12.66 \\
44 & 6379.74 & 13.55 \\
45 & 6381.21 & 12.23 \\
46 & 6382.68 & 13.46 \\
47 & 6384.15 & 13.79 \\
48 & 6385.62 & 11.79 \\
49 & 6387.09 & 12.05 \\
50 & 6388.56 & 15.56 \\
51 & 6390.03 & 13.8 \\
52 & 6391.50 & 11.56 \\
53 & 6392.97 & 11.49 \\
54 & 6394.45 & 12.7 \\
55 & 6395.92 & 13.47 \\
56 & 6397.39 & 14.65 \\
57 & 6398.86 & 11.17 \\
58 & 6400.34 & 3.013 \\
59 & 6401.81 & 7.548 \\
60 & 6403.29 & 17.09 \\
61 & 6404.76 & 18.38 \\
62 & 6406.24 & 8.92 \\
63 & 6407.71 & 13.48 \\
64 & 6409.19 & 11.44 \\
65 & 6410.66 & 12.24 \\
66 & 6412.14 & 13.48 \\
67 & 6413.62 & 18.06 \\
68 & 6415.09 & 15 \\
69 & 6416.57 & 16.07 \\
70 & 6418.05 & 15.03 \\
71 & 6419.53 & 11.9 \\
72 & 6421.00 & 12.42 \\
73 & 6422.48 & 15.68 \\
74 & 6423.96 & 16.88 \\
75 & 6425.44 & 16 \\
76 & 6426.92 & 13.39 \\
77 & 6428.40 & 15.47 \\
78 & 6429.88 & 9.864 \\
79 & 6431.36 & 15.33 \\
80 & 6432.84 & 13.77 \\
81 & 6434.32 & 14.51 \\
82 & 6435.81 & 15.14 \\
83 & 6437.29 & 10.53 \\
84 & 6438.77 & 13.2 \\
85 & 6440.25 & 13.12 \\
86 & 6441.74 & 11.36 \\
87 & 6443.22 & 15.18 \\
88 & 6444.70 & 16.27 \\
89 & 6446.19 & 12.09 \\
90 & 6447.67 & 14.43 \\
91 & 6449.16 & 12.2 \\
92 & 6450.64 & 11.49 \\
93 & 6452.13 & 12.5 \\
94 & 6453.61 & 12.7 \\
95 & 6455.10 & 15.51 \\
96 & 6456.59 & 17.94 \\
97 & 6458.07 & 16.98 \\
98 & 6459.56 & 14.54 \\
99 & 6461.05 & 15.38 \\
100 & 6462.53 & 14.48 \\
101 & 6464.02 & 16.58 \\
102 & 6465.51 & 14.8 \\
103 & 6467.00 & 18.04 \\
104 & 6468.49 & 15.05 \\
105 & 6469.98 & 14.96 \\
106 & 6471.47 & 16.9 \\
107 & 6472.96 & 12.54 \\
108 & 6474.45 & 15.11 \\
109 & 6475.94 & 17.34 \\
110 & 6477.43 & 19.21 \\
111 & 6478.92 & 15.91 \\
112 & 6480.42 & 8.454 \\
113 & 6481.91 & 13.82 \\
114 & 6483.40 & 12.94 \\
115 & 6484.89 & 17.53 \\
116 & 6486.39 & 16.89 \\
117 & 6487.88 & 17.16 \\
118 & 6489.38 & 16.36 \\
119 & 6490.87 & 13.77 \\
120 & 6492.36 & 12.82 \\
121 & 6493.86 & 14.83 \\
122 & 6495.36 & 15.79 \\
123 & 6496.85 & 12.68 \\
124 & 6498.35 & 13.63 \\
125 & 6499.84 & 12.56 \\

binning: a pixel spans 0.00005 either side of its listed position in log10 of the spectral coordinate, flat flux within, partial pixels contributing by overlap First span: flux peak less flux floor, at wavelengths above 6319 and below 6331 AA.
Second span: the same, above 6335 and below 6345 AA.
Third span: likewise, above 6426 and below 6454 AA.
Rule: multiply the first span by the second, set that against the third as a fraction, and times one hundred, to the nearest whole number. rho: 549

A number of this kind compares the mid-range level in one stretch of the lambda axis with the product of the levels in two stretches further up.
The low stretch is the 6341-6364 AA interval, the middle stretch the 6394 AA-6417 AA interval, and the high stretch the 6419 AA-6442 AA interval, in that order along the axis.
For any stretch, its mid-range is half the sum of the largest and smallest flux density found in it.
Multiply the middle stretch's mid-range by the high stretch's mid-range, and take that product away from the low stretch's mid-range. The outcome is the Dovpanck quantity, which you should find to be -127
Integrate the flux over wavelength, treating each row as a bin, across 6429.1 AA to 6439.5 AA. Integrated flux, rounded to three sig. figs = 137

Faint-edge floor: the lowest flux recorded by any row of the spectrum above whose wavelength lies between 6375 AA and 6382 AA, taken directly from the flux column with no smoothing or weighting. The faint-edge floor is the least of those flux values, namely 12.23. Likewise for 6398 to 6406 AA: 3.013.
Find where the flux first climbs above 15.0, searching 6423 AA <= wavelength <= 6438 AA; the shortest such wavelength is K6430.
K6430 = 6423.96 AA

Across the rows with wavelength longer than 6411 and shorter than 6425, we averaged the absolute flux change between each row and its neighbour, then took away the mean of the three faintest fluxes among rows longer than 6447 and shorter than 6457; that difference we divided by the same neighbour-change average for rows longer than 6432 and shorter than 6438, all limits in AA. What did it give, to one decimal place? -4.9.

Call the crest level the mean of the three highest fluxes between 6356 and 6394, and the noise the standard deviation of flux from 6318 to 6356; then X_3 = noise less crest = -15.5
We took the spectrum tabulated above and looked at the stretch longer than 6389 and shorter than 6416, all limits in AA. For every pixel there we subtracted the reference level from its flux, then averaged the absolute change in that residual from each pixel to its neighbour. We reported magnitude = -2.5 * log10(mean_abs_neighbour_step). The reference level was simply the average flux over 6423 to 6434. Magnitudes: -1.3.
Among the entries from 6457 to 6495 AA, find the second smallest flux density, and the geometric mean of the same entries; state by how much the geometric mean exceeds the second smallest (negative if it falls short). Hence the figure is 2.6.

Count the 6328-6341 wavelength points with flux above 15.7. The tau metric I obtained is 2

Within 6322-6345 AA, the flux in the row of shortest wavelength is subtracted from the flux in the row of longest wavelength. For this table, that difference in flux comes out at 1.6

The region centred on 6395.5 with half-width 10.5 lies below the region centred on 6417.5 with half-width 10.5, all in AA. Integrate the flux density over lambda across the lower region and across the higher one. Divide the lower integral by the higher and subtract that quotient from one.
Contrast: 0.14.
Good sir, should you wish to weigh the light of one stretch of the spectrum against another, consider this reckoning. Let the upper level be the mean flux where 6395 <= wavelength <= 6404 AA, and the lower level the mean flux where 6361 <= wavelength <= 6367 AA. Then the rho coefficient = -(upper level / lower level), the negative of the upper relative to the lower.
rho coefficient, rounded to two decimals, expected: -0.77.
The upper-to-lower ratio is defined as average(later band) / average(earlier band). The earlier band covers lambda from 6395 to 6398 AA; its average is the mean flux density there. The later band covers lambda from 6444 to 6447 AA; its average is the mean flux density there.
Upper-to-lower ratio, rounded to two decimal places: 1.01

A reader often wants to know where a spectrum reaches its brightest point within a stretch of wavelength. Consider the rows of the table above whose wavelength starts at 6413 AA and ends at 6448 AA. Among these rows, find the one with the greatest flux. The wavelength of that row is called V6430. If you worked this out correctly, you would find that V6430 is 6413.62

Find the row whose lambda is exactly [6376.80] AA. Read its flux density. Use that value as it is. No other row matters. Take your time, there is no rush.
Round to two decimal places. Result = 17.25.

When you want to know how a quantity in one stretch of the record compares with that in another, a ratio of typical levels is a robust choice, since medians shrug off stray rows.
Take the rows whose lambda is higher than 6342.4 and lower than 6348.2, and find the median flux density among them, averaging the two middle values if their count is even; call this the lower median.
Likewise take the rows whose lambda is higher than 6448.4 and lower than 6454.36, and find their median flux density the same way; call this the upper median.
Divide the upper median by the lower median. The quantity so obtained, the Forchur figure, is 0.85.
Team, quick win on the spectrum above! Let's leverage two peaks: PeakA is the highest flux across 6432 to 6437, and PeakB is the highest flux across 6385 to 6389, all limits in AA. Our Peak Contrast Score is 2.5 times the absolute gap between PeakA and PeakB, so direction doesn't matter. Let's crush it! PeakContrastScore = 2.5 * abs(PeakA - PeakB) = 1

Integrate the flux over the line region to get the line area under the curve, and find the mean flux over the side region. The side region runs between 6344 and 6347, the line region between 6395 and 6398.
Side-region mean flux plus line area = 58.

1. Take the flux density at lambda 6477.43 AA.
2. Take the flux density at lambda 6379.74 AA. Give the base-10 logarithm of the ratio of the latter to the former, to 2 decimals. -0.15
